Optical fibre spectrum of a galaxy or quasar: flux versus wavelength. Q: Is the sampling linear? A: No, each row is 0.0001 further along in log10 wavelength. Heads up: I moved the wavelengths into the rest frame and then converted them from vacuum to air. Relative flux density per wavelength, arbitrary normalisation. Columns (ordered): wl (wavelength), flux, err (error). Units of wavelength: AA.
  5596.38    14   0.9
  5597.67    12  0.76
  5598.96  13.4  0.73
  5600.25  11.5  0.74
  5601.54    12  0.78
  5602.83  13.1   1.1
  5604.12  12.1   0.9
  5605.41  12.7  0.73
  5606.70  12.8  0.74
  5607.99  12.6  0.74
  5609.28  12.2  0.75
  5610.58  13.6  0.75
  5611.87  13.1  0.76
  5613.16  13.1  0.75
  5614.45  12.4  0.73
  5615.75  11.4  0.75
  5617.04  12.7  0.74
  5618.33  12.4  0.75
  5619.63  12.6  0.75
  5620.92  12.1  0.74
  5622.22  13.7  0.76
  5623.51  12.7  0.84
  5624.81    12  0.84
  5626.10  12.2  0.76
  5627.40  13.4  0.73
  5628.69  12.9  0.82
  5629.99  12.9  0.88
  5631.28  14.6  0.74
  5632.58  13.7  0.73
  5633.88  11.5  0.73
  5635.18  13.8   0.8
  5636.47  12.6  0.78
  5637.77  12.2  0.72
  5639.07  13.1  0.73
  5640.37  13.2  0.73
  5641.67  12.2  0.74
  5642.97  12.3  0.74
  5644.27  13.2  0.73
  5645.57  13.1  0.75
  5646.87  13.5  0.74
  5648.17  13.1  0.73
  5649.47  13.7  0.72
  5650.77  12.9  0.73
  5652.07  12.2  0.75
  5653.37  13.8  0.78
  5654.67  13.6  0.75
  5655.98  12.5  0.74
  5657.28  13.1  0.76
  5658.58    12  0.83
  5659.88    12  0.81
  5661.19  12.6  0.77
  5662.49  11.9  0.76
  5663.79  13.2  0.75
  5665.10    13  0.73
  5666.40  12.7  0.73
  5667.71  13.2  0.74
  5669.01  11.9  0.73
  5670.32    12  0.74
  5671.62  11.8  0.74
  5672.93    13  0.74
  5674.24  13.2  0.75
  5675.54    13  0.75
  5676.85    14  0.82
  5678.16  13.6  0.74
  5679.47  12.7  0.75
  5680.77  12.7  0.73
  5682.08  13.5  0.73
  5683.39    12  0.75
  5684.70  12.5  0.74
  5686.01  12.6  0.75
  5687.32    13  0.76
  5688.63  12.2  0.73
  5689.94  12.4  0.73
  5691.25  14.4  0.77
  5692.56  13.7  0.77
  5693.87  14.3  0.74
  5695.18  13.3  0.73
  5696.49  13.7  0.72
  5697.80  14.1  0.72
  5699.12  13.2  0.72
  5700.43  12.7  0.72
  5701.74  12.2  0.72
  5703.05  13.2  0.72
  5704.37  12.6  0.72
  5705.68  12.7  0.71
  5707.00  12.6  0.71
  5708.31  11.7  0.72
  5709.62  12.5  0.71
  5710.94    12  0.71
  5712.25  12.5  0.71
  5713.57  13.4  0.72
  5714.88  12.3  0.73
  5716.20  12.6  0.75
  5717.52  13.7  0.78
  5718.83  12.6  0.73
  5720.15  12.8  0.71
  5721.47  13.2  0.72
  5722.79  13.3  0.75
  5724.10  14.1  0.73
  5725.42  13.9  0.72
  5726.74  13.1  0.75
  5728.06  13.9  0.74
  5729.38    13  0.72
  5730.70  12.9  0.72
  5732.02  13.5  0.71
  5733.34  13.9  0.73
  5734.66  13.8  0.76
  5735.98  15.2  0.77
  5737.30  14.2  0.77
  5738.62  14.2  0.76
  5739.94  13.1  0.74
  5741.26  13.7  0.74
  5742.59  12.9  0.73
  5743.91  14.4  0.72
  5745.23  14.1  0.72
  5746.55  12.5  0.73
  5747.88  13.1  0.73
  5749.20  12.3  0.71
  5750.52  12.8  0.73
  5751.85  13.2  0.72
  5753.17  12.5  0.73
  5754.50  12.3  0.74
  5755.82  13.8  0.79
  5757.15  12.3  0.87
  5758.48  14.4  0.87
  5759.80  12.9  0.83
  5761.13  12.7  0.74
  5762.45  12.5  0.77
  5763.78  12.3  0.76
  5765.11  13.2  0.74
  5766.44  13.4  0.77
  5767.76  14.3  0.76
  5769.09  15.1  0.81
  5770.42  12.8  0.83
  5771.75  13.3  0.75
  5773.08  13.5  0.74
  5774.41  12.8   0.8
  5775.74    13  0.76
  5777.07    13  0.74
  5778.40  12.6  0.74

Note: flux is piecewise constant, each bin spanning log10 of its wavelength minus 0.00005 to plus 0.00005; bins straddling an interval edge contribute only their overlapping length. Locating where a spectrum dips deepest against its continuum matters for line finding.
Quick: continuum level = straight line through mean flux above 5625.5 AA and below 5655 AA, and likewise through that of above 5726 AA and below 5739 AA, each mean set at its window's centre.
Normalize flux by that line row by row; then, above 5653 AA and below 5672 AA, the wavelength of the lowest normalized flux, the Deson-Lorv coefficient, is 5671.62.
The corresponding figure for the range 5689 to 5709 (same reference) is 5708.31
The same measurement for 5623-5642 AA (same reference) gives 5633.88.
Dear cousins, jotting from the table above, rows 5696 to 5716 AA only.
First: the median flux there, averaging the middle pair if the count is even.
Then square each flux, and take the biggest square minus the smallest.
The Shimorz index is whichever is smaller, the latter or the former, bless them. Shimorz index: 12.6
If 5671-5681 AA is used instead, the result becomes 13.0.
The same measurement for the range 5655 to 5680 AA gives 12.7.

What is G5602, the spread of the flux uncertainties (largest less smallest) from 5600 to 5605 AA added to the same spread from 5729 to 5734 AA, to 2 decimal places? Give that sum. 0.38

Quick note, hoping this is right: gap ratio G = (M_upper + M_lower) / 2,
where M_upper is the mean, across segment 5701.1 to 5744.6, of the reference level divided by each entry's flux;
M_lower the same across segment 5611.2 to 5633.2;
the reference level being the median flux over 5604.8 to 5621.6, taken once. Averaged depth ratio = 0.97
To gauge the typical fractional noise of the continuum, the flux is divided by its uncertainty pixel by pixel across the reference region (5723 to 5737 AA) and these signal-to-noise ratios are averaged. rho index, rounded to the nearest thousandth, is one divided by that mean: 0.054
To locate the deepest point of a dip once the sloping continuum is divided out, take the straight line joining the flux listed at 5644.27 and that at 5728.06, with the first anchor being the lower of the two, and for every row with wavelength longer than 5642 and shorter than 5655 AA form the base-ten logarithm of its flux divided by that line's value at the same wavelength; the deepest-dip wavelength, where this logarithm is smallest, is 5652.07 AA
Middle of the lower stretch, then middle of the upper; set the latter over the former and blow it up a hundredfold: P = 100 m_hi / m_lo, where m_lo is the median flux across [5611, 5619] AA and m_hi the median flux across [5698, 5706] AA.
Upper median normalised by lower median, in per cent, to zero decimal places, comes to 101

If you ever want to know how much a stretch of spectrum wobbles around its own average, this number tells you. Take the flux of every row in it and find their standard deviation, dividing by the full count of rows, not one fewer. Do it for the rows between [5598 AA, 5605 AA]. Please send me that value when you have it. 0.71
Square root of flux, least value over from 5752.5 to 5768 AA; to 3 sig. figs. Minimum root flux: 3.51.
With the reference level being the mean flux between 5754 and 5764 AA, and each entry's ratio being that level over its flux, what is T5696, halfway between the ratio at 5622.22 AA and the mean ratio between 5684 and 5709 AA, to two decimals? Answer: 0.97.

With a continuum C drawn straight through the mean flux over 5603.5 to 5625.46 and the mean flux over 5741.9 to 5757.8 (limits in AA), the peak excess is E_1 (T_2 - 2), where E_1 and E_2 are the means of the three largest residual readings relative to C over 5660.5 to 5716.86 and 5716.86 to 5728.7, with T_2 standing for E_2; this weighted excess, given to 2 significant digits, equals -1.4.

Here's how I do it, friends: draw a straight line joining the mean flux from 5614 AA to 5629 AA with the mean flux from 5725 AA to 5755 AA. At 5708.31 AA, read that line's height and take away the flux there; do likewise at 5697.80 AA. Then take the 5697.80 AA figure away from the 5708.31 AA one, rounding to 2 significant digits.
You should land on 2.5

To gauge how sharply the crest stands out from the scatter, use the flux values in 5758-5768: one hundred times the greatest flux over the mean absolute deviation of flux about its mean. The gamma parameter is 2339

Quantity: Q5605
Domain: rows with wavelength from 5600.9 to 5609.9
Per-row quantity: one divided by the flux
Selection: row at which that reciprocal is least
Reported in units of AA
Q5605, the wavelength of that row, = 5602.83 AA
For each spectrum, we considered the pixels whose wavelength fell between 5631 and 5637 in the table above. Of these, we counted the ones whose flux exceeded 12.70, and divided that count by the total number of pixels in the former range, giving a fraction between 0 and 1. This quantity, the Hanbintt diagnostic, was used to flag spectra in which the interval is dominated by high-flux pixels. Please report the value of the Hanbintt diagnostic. 0.60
